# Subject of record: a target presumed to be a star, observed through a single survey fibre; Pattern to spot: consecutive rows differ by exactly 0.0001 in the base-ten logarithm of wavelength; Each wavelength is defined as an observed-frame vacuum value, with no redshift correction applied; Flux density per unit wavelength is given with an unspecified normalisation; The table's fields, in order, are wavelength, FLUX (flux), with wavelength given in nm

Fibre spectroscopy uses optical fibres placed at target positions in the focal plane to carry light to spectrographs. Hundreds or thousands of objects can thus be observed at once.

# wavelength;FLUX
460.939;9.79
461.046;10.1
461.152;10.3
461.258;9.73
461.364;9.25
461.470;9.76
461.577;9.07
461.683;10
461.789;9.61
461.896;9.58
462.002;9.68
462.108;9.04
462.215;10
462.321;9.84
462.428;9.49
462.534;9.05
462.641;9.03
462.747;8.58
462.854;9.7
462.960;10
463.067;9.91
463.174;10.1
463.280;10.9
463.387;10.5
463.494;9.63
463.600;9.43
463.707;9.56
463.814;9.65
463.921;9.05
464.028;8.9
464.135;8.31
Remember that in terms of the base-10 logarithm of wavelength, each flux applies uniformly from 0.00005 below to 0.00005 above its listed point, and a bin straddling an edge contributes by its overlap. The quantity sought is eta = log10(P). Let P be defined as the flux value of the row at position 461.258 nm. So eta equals 0.99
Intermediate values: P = 9.73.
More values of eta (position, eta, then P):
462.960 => 1.00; 10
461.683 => 1.00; 10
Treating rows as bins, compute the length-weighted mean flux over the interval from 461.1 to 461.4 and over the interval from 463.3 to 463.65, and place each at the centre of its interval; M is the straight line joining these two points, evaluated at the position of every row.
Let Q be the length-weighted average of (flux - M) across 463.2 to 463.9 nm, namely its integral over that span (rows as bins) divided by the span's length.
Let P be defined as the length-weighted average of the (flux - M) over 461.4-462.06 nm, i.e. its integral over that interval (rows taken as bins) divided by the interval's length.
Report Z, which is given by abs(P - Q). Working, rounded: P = -0.23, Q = -0.1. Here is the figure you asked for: 0.2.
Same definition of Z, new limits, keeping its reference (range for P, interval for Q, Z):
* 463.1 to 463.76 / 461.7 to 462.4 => 0.3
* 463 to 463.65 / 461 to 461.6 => 0.2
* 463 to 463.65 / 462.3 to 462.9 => 0.8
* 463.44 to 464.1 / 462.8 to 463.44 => 0.9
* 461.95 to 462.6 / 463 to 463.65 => 0.5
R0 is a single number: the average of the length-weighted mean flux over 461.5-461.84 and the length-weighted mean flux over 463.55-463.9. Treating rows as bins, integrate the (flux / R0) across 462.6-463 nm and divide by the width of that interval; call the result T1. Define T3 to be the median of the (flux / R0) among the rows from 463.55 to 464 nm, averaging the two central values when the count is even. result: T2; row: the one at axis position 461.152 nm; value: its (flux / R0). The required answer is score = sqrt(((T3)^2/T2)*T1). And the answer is 0.95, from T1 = 0.98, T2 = 1.08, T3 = 1.00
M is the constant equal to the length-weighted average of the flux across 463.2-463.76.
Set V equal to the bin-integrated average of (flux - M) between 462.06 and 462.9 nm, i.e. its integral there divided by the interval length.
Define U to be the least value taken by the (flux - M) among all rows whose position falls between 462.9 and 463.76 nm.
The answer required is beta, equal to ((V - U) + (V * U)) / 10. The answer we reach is 0.03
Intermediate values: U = -0.6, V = -0.68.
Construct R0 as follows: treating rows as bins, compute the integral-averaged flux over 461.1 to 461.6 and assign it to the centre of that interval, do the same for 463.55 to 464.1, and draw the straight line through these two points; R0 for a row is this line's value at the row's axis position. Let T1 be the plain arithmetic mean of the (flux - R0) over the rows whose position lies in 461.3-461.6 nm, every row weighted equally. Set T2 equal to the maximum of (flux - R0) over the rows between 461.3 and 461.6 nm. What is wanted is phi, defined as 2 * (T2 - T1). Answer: 0.8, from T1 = -0.3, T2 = 0.1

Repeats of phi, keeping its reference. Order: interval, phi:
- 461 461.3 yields 0.5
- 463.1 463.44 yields 0.8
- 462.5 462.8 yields 0.3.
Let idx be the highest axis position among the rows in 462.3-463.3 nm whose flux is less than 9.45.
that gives 462.747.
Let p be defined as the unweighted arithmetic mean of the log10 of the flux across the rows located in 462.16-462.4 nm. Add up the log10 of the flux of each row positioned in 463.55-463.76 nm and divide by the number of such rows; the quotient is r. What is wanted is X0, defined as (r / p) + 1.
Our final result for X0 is 1.98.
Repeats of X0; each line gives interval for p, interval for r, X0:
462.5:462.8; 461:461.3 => 2.06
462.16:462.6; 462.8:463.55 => 2.02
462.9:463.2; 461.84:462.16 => 1.97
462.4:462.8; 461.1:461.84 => 2.03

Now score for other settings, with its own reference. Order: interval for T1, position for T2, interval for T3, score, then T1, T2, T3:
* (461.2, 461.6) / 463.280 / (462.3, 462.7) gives 0.91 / 1.00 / 1.14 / 0.97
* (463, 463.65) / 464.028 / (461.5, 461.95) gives 1.07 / 1.06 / 0.93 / 1.01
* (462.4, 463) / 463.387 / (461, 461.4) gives 0.98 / 0.98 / 1.10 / 1.04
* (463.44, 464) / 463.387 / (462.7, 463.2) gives 0.99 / 0.99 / 1.10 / 1.04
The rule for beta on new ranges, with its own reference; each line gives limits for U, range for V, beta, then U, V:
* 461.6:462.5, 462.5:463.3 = 0.10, -1.0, -0.40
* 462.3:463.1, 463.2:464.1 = 0.16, -1.4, -0.33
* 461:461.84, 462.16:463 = 0.09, -0.9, -0.57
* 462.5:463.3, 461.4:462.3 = 0.16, -1.4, -0.42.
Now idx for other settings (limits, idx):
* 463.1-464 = 463.921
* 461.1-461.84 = 461.577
